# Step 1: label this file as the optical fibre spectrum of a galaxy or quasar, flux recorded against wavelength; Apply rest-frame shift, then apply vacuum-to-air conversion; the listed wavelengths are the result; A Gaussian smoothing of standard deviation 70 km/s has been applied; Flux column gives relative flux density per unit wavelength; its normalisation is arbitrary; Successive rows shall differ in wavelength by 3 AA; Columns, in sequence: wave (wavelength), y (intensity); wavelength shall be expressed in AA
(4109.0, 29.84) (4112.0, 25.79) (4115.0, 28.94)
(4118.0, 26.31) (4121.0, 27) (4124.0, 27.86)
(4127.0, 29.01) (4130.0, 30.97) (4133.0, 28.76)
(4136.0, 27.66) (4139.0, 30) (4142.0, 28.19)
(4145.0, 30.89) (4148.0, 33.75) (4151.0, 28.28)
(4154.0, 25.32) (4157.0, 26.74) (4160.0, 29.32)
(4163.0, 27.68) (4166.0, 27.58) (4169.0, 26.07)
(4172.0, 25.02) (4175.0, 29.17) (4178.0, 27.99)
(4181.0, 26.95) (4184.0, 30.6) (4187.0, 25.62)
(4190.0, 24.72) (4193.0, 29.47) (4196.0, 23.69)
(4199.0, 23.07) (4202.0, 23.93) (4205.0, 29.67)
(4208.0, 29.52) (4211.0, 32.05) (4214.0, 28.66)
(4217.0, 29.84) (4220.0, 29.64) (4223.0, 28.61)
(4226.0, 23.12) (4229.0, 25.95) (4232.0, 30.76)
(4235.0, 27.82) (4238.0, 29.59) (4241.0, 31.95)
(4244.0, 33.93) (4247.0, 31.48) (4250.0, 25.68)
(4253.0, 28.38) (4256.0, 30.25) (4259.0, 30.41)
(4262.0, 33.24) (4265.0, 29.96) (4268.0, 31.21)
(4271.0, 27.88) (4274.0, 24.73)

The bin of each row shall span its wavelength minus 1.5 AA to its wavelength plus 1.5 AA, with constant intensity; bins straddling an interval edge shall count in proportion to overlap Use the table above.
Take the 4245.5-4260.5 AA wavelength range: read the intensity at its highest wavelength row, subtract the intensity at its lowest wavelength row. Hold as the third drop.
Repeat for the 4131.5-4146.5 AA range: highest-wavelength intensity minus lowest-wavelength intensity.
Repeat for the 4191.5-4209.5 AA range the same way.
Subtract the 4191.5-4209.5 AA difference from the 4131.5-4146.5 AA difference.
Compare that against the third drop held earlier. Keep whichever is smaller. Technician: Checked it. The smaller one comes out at -1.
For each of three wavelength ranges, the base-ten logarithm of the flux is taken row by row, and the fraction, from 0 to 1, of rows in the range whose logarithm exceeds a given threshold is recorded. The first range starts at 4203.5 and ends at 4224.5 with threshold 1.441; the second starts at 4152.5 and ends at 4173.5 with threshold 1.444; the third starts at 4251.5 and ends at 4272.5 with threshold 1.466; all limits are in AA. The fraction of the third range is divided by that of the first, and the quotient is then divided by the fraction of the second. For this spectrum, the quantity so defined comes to 5.0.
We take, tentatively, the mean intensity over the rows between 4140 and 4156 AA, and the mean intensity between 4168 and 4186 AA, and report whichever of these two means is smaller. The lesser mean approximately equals 27.6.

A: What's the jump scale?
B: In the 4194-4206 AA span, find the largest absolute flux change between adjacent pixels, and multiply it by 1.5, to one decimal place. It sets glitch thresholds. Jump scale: 8.6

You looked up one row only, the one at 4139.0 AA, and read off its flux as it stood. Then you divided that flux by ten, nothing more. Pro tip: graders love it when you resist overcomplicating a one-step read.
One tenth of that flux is 3.00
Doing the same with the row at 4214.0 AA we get 2.87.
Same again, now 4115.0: 2.89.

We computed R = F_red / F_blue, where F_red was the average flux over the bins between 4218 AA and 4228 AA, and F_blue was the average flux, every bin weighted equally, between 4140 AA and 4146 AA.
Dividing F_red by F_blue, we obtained 0.92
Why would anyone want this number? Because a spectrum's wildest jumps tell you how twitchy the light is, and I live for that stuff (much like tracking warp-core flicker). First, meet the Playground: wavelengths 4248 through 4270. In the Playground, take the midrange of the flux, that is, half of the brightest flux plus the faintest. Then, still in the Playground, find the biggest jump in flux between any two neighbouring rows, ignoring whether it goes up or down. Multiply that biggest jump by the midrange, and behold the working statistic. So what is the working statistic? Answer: 97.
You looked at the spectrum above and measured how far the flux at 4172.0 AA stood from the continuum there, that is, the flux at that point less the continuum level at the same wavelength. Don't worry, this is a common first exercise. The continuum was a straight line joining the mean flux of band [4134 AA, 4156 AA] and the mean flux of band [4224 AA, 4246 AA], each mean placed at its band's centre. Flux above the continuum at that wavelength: -4.1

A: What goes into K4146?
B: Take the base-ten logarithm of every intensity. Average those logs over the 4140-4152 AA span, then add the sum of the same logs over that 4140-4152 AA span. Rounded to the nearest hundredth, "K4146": 7.40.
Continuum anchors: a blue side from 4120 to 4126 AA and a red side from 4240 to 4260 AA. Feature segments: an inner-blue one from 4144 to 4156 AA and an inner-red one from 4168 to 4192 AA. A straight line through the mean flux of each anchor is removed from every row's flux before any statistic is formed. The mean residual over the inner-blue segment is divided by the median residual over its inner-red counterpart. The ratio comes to -1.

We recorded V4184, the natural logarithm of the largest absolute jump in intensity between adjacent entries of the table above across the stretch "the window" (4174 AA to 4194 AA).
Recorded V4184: 1.61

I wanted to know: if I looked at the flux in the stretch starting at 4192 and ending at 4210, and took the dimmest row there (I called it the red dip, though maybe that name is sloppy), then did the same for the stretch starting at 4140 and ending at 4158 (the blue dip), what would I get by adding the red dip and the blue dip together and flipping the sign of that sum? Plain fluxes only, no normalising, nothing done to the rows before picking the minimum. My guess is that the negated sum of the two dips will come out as -48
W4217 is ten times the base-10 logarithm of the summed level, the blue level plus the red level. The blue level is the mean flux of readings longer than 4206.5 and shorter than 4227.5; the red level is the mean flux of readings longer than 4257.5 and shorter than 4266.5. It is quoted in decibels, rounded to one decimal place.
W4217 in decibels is 17.8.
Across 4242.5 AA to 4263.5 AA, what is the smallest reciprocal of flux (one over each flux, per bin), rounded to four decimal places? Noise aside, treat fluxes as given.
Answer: 0.0295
